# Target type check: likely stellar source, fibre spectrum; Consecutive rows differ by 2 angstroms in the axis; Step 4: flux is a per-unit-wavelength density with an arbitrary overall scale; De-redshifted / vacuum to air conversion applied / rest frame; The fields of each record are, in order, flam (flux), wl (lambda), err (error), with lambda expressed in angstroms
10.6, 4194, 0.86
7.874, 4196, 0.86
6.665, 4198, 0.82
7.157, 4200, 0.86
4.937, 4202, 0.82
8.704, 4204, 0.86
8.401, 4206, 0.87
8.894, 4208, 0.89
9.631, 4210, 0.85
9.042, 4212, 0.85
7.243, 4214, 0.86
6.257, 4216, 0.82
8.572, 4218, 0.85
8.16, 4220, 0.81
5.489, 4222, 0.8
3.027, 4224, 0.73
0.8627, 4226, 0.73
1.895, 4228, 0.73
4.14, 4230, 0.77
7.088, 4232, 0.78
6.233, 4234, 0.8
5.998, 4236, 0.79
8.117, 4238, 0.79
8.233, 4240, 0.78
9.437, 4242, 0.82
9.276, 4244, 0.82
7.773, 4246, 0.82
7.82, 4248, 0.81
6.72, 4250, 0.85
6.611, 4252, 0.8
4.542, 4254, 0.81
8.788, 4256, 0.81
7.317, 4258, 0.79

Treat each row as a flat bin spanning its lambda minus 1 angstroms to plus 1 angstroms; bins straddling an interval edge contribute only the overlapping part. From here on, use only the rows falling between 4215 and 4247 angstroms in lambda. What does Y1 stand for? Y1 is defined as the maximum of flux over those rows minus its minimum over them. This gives 8.6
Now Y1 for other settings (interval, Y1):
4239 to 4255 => 4.9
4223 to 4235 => 6.2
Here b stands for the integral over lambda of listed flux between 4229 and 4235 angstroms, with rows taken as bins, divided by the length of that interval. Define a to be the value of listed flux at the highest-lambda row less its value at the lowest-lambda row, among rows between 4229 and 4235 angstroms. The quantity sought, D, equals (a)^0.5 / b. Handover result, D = 0.249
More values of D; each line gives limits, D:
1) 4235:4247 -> 0.164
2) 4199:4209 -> 0.173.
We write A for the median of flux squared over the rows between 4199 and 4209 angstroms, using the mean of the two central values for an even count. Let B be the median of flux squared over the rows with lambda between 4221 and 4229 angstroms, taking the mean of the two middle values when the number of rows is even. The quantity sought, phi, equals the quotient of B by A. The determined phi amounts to 0.1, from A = 71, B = 6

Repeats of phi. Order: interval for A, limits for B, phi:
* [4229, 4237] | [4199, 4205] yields 1.4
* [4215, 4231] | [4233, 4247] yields 2.8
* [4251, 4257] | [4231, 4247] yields 1.4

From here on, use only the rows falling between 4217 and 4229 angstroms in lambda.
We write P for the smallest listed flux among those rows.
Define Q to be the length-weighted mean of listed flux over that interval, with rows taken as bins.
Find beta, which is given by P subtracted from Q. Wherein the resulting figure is 4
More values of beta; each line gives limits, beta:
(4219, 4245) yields 5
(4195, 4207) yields 2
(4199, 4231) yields 6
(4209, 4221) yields 2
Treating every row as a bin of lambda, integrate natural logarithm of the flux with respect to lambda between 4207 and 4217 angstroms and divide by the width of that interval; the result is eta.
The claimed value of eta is 2.09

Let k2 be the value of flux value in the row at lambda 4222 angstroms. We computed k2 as 5.489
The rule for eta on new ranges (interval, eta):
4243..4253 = 2.03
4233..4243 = 2.01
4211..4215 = 2.09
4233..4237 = 1.81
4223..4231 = 0.75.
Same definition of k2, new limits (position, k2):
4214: 7.243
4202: 4.937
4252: 6.611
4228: 1.895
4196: 7.874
